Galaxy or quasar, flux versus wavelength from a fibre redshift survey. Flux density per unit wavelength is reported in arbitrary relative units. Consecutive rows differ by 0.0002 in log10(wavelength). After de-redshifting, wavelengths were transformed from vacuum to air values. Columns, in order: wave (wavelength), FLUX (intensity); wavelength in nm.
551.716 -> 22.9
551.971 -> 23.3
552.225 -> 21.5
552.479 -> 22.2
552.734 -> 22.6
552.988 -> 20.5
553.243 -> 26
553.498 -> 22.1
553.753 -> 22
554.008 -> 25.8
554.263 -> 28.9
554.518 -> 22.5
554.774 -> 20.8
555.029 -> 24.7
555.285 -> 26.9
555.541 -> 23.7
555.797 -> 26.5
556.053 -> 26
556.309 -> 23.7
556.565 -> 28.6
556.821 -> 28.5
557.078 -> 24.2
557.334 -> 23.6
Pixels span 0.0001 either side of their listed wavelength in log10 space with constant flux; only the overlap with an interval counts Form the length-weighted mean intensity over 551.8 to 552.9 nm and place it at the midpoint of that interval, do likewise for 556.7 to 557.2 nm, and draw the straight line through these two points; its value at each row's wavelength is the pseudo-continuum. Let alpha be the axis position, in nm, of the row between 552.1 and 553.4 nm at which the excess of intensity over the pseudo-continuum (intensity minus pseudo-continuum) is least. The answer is 552.988 nm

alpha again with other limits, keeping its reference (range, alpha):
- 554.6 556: 554.774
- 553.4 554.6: 554.518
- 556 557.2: 557.078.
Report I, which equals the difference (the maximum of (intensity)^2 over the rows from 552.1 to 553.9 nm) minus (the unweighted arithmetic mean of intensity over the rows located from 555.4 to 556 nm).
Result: 651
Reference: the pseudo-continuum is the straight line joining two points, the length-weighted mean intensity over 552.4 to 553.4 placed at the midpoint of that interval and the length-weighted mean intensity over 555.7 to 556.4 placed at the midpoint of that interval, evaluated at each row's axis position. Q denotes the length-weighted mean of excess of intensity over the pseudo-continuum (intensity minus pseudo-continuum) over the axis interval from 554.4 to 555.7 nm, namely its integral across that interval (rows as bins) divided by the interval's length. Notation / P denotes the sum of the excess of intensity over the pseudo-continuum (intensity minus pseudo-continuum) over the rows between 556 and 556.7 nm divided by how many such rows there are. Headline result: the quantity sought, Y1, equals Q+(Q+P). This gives -1.2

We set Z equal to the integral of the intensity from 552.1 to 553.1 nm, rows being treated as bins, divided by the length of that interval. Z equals 21.7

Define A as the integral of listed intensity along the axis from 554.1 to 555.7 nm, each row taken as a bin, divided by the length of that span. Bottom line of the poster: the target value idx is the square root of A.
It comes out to 4.96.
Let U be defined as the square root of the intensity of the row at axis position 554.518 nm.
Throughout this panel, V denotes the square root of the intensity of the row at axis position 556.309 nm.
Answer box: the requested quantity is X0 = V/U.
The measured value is 1.03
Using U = 4.74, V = 4.87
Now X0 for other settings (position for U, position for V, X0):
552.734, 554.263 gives 1.13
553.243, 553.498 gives 0.92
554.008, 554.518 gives 0.93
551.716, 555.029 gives 1.04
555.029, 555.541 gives 0.98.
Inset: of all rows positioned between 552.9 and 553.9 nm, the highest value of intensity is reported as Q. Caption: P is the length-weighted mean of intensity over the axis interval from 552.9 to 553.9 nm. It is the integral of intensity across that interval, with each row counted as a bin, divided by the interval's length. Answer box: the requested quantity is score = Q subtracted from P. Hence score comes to -3.2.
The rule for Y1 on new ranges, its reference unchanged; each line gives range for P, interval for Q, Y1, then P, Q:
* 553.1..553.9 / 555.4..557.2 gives 0.5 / 0.0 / 0.2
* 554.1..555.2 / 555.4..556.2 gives 0.2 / -0.1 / 0.1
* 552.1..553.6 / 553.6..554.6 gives 1.7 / -0.3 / 1.0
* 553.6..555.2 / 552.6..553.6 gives -0.3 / 0.1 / -0.2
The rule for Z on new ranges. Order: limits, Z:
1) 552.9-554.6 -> 24.1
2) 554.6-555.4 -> 24.0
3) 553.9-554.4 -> 27.3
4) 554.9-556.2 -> 25.5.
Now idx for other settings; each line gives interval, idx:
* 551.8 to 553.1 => 4.70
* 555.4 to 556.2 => 5.04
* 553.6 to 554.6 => 4.98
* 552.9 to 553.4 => 4.84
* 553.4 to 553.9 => 4.71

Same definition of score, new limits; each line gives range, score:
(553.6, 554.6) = -4.1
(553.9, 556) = -3.9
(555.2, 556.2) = -1.2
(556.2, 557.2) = -2.3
